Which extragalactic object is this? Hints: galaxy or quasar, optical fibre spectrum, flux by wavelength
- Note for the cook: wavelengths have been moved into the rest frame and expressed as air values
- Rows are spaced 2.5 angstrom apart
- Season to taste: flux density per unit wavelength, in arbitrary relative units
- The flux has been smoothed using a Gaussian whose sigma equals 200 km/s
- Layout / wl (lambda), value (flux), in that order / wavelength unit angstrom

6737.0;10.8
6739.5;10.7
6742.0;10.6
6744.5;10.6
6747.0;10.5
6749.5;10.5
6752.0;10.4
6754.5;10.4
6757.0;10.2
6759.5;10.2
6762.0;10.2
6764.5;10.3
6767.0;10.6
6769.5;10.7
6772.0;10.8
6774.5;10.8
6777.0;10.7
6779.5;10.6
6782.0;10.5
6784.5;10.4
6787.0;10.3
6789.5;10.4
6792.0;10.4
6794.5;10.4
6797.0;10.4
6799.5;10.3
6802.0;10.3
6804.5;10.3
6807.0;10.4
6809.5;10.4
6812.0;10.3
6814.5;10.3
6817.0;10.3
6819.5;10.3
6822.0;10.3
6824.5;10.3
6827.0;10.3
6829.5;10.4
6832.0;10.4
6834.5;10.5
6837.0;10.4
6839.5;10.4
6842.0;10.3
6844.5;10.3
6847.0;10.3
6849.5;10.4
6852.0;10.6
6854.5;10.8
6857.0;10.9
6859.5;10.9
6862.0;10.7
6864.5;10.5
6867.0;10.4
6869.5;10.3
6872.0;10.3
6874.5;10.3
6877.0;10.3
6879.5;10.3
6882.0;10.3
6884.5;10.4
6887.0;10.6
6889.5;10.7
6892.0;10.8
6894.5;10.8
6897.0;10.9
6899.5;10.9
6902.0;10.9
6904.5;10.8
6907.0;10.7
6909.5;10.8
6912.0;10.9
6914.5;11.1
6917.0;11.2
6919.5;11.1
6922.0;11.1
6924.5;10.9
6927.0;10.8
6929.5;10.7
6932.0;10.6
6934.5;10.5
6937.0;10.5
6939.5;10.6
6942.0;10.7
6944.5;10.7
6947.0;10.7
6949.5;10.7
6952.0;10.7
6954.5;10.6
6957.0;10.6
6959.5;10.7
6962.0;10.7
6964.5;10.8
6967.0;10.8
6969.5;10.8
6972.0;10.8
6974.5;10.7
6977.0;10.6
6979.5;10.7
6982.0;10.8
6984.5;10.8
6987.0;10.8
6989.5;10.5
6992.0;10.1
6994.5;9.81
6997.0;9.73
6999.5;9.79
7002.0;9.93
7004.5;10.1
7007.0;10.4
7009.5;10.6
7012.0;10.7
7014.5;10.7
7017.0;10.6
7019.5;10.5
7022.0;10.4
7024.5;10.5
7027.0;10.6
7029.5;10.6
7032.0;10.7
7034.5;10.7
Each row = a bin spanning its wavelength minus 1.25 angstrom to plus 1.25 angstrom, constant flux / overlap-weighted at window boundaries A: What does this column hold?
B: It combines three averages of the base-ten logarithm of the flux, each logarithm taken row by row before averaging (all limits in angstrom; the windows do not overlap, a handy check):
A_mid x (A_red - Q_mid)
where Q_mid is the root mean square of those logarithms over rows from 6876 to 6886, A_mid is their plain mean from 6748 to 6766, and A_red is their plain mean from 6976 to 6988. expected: 0.017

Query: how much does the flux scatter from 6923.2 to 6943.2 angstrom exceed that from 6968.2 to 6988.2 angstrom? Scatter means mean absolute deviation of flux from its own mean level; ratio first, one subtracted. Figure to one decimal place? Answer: 0.8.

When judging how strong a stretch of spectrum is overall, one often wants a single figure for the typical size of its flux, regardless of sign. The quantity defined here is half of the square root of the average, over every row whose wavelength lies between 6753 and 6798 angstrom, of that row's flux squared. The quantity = 5.23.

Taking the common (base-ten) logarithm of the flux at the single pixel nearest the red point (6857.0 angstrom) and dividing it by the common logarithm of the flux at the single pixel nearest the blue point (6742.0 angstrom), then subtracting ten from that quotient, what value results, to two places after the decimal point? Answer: -8.99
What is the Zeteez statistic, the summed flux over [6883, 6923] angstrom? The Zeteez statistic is 174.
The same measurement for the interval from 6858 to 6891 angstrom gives 136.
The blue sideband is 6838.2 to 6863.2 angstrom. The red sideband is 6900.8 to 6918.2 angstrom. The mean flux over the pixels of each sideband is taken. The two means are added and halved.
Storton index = 10.7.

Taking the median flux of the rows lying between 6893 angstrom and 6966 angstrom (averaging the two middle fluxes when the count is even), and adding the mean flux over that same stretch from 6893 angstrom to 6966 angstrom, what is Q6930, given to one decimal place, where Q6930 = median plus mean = 21.5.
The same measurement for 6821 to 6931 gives 21.2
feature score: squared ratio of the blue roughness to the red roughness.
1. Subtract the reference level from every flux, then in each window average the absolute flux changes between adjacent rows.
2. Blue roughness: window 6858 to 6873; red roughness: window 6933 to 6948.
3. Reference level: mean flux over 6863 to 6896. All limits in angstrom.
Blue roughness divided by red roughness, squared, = 9.0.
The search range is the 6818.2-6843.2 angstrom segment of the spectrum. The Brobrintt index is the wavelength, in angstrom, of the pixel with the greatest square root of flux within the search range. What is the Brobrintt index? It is 6834.5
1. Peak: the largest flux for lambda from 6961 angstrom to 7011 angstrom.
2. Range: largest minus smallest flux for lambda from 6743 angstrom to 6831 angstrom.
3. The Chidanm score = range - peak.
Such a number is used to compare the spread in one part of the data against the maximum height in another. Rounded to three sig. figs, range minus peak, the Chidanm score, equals -10.2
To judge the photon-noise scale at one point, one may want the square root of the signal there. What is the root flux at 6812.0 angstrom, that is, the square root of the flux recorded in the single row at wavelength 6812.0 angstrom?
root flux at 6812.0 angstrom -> 3.21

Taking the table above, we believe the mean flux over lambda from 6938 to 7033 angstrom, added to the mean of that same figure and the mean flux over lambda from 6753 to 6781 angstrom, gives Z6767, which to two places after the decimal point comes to 21.06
